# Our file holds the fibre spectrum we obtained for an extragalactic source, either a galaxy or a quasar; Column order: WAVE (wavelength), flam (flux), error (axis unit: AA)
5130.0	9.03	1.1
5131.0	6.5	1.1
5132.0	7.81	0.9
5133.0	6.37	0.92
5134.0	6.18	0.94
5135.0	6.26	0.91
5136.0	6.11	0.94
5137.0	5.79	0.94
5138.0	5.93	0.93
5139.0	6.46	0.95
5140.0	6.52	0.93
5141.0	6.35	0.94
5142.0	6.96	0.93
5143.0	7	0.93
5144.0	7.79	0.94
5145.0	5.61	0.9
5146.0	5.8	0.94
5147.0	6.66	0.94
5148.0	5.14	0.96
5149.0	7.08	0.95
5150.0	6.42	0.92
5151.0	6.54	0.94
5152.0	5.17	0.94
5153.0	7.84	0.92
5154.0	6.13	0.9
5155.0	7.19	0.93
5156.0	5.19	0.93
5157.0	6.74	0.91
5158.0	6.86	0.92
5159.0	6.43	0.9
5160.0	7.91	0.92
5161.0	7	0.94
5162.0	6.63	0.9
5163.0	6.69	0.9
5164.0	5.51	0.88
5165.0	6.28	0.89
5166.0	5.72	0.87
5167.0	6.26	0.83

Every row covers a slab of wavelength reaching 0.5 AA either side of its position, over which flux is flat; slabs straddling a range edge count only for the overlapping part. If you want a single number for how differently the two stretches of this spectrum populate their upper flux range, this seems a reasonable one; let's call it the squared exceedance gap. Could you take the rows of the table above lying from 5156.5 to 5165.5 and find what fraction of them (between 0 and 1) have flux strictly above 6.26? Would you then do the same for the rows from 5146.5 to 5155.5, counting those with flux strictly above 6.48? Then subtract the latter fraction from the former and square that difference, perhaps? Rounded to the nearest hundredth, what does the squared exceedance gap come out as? 0.11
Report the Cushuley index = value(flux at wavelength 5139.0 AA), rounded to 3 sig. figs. 6.46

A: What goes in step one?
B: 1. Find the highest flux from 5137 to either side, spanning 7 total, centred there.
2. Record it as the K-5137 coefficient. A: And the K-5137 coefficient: 6.52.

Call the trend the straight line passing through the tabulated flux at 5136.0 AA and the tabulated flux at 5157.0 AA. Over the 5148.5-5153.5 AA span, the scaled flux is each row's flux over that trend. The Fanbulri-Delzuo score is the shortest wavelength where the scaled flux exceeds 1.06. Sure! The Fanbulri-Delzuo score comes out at 5149.0 AA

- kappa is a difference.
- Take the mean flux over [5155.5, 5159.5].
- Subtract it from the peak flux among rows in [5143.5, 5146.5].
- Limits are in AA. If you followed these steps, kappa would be 1.5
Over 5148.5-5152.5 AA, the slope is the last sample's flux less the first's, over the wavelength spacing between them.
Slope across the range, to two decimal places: -0.64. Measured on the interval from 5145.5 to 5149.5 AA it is 0.43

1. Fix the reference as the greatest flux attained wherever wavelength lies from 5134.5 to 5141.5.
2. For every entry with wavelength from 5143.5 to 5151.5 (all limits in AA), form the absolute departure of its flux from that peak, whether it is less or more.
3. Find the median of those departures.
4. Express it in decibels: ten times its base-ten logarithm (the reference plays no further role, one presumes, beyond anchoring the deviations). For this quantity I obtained -1.9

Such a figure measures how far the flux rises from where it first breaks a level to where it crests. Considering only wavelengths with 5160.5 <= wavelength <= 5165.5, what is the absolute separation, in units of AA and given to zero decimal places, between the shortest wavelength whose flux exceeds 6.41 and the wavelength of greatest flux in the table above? 0 AA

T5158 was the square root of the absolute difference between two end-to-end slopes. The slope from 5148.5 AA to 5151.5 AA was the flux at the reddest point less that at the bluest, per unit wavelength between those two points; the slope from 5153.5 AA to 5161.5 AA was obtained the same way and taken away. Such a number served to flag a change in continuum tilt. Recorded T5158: 0.6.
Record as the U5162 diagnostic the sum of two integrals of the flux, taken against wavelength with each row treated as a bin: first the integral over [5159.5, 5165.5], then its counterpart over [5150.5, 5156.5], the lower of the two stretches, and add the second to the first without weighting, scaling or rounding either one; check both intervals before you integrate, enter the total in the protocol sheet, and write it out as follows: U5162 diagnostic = 78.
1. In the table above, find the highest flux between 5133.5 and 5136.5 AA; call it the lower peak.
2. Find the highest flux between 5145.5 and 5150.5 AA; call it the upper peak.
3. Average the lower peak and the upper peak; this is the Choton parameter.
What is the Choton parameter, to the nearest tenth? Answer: 6.7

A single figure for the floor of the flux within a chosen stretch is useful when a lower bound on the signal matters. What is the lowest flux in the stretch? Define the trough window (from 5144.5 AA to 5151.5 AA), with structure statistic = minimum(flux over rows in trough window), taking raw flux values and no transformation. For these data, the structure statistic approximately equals 5.14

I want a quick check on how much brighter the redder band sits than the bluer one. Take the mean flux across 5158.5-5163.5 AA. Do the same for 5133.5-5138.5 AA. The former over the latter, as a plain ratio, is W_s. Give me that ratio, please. 1.15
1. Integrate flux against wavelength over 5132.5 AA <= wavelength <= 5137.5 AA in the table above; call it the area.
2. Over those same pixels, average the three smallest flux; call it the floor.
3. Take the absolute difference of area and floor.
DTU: 24.7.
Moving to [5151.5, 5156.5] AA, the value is 26.0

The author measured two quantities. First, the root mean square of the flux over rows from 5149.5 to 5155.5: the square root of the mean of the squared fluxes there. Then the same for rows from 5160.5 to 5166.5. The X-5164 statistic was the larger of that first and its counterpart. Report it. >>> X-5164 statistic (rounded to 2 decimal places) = 6.60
